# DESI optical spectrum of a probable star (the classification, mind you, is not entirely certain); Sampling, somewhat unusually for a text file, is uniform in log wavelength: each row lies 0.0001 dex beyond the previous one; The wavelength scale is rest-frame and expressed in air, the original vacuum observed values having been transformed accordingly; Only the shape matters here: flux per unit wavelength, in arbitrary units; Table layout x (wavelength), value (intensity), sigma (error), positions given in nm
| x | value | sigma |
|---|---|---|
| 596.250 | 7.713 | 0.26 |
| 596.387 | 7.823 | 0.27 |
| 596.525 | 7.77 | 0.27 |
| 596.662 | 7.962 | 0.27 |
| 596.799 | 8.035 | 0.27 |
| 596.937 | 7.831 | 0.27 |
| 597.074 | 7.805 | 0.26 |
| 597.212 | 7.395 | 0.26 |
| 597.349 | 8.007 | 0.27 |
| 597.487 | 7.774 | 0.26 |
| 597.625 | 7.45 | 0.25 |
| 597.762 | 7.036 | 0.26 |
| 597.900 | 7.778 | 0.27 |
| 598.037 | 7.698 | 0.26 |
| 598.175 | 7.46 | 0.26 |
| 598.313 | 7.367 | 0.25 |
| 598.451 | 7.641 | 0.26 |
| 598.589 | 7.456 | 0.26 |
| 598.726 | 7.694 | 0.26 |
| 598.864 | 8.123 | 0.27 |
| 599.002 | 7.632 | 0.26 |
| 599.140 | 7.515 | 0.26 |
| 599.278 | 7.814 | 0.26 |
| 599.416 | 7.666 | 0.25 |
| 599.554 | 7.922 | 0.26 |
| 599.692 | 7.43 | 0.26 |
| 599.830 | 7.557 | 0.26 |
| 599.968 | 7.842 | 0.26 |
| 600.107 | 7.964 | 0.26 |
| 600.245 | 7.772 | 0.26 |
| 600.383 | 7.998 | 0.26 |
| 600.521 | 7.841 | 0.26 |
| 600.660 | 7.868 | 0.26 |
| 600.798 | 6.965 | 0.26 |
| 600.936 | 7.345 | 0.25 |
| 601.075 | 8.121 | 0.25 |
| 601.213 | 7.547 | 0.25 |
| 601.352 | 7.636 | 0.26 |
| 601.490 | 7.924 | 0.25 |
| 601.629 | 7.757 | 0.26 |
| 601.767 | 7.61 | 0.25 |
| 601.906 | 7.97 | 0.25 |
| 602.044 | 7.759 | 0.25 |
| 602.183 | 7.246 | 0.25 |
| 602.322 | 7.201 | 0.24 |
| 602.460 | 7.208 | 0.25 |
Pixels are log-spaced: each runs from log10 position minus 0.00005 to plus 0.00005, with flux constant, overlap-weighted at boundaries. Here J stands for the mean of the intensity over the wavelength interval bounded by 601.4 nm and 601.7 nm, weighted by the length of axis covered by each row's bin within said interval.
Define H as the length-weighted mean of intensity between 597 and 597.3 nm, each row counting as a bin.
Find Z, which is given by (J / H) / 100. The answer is 0.0103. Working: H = 7.64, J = 7.84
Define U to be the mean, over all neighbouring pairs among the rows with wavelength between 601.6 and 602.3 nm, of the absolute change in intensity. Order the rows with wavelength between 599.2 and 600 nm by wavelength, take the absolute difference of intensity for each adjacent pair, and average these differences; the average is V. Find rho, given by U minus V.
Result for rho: 0.05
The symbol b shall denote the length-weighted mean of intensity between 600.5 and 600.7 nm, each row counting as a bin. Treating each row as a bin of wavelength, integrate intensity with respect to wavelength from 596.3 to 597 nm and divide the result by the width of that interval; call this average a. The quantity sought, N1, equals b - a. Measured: -0.05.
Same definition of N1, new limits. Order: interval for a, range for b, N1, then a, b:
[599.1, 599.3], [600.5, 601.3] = -0.06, 7.65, 7.59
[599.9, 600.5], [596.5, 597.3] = -0.07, 7.89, 7.81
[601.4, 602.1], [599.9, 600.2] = 0.07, 7.81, 7.88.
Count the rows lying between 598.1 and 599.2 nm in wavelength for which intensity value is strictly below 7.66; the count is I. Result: 6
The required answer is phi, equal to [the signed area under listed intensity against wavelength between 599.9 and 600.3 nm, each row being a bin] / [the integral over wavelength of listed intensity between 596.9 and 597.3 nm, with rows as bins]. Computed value 1.02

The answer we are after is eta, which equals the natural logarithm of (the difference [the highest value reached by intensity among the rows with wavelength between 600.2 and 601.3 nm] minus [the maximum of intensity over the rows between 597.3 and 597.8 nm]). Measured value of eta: -2.2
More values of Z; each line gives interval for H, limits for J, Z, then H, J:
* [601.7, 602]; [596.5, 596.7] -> 0.0101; 7.79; 7.89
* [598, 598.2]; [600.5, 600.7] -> 0.0103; 7.58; 7.83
